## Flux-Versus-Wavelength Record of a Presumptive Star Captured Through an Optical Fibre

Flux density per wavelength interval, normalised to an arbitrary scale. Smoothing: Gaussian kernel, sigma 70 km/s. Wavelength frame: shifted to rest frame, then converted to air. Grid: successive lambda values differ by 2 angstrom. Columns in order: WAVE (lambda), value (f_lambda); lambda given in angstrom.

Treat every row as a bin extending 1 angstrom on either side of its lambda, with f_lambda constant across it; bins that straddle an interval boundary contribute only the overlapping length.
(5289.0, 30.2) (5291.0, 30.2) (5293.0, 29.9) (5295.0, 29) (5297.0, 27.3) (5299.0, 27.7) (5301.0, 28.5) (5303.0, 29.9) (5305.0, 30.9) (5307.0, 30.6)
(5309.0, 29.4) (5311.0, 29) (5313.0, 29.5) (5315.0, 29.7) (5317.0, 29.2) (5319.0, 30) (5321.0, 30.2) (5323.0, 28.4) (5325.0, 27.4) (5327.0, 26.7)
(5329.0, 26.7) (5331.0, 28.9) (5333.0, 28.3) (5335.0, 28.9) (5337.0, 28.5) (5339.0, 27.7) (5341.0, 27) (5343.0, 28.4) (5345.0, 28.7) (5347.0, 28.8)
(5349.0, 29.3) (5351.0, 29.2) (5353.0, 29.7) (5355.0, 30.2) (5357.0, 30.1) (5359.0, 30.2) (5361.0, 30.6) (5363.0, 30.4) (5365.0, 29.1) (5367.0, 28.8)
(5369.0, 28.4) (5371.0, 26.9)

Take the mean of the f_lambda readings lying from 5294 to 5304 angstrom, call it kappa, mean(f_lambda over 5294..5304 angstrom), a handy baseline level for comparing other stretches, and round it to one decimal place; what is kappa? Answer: 28.5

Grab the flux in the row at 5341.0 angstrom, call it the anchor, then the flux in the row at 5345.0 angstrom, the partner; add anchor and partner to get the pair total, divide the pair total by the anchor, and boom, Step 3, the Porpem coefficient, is 2.06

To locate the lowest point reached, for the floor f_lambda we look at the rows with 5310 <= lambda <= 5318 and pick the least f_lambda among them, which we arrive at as 29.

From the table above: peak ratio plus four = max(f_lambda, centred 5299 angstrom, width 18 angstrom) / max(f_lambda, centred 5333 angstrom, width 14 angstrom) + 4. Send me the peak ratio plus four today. 5.07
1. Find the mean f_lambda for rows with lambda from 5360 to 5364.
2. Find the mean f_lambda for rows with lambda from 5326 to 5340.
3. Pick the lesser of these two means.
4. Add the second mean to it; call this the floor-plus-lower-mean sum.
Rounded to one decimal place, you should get 55.9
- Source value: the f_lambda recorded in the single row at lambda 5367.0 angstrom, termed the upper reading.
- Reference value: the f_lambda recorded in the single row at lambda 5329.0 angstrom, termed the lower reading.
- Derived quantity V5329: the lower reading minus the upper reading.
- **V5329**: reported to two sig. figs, -2.1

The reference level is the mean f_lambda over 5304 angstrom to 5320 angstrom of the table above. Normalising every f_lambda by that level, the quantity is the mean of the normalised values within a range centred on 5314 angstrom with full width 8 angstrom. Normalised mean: 0.99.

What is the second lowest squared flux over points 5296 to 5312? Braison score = 767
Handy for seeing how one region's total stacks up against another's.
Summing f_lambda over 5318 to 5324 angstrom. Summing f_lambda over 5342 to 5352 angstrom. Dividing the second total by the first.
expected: 1.63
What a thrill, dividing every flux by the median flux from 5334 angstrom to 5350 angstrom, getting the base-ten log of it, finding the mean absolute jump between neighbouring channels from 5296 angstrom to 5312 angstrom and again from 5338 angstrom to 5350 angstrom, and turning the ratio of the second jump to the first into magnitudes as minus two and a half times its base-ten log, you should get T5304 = 0.24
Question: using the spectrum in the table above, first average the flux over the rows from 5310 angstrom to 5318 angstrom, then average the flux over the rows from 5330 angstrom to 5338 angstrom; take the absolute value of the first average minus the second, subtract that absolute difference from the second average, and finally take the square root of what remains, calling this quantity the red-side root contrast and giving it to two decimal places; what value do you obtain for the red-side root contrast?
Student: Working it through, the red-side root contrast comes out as 5.29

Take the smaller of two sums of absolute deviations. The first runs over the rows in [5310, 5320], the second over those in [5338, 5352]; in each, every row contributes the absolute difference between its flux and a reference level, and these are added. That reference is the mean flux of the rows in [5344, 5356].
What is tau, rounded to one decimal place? 1.7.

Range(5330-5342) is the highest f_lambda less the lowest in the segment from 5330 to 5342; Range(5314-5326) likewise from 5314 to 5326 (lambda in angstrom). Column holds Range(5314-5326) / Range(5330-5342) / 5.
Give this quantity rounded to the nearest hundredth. 0.29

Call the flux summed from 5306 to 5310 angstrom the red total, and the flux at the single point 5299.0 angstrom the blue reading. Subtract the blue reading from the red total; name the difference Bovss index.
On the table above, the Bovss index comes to 32.3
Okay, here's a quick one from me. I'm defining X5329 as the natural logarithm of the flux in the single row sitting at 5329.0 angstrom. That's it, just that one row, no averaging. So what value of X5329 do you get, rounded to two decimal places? 3.28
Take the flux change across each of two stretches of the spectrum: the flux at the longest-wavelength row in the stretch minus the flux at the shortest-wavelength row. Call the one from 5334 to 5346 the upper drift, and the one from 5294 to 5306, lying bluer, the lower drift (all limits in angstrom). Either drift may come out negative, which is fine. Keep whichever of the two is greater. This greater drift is 1.9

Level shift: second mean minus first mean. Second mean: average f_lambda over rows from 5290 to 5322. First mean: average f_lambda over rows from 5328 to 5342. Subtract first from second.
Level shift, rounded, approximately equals 1.4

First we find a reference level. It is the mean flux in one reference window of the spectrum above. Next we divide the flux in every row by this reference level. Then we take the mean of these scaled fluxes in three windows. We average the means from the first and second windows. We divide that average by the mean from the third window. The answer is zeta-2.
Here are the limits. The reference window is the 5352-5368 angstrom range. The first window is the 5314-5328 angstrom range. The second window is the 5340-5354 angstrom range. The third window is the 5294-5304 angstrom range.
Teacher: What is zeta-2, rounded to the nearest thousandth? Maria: 1.010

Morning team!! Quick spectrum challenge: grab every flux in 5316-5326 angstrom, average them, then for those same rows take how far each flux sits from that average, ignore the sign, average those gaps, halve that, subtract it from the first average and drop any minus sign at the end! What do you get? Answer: 28.6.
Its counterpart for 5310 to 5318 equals 29.2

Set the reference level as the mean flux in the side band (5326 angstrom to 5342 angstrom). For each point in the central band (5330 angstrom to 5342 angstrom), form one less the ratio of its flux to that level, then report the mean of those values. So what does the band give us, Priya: -0.014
